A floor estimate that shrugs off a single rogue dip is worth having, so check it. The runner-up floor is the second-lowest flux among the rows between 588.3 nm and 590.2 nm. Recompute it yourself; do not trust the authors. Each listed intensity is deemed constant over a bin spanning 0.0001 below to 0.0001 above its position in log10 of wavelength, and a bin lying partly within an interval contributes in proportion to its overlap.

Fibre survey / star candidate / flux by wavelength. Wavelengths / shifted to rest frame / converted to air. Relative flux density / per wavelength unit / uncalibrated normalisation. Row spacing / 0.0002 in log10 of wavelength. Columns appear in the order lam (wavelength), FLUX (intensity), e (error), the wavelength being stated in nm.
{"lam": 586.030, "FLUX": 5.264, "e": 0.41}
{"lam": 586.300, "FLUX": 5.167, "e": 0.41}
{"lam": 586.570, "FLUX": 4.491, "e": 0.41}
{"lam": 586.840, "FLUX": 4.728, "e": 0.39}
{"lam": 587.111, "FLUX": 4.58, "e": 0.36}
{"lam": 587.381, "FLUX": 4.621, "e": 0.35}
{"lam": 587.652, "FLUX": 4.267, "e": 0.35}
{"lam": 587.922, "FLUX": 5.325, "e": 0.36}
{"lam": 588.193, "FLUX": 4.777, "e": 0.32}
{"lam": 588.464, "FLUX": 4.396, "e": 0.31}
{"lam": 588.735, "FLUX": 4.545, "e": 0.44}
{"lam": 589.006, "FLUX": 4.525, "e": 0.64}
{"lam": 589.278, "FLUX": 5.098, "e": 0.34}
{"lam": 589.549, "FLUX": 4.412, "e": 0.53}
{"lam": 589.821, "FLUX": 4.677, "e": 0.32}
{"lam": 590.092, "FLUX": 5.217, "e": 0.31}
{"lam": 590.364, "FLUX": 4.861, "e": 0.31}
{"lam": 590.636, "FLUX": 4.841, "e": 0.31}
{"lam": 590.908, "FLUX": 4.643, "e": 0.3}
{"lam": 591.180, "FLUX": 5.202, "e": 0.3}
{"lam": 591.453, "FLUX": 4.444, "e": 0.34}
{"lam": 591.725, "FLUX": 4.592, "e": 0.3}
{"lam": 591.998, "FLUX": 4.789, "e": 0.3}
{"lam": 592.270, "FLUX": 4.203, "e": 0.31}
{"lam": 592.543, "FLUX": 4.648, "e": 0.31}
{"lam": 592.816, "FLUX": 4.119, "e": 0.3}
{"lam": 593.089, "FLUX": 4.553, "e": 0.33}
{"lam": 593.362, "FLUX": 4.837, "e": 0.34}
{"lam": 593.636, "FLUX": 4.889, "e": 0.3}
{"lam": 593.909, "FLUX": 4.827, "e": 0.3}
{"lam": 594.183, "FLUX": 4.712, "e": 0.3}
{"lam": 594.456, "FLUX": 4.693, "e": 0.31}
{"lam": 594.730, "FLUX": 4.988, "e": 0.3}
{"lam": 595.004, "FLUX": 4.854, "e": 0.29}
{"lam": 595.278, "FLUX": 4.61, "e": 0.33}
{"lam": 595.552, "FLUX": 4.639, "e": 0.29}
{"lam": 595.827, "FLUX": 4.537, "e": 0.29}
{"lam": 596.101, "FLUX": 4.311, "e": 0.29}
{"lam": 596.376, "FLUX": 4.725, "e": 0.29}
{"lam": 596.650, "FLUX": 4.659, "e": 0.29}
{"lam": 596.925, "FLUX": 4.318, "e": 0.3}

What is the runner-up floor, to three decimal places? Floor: 4.412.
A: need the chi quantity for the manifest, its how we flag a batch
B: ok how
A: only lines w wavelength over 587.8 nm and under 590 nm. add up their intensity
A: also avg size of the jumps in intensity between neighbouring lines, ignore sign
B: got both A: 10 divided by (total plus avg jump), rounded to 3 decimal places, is 0.262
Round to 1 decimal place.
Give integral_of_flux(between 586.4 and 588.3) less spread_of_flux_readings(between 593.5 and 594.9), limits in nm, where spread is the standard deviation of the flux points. 8.8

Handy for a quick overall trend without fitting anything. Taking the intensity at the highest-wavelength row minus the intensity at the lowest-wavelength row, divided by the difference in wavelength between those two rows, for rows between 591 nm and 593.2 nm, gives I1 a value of -0.34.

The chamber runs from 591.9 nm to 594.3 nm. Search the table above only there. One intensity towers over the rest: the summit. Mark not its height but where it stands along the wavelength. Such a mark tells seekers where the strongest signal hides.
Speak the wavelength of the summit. 593.636 nm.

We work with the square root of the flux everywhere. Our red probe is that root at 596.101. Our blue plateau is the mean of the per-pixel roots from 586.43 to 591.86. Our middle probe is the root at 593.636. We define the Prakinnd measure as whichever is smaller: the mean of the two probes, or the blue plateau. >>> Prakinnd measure 2.14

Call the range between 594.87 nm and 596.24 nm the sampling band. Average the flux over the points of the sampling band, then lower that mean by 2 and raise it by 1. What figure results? 3.59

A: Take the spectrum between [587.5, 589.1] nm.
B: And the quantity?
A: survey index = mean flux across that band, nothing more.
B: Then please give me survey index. 4.64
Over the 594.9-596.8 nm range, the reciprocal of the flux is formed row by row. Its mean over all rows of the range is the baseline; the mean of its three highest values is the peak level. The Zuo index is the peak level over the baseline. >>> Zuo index 1.03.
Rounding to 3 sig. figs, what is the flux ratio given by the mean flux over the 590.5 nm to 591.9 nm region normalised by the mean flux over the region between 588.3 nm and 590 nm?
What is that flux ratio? 1.03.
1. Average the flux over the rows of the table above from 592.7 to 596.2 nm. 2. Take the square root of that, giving 2.16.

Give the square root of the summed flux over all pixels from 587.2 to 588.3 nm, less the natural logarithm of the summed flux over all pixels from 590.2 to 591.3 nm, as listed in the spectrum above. 1.385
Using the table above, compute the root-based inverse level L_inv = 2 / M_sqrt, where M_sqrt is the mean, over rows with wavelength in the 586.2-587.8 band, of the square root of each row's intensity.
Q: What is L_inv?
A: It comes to 0.929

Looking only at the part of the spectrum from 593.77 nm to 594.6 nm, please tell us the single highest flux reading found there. 4.827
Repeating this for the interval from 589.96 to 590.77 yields 5.217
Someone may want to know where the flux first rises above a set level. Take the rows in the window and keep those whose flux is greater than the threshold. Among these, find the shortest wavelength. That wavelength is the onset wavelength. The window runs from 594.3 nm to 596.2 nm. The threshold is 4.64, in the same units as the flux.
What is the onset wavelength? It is 594.456 nm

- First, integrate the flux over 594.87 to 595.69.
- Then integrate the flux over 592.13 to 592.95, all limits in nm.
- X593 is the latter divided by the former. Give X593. 0.92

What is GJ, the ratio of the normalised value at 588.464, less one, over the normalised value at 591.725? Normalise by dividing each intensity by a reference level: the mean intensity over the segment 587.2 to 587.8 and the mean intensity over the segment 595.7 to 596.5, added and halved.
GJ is -0.02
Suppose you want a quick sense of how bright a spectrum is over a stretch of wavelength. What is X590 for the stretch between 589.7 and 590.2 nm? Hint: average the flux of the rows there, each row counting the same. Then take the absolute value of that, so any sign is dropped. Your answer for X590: 4.95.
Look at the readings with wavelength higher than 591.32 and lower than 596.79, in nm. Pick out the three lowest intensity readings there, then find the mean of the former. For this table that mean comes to 4.21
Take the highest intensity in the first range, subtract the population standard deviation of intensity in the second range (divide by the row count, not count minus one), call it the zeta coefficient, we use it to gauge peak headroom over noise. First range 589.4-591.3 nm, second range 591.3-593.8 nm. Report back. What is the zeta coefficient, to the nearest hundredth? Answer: 4.96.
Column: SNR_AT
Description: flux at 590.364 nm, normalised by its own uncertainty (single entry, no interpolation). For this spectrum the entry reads 15.7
